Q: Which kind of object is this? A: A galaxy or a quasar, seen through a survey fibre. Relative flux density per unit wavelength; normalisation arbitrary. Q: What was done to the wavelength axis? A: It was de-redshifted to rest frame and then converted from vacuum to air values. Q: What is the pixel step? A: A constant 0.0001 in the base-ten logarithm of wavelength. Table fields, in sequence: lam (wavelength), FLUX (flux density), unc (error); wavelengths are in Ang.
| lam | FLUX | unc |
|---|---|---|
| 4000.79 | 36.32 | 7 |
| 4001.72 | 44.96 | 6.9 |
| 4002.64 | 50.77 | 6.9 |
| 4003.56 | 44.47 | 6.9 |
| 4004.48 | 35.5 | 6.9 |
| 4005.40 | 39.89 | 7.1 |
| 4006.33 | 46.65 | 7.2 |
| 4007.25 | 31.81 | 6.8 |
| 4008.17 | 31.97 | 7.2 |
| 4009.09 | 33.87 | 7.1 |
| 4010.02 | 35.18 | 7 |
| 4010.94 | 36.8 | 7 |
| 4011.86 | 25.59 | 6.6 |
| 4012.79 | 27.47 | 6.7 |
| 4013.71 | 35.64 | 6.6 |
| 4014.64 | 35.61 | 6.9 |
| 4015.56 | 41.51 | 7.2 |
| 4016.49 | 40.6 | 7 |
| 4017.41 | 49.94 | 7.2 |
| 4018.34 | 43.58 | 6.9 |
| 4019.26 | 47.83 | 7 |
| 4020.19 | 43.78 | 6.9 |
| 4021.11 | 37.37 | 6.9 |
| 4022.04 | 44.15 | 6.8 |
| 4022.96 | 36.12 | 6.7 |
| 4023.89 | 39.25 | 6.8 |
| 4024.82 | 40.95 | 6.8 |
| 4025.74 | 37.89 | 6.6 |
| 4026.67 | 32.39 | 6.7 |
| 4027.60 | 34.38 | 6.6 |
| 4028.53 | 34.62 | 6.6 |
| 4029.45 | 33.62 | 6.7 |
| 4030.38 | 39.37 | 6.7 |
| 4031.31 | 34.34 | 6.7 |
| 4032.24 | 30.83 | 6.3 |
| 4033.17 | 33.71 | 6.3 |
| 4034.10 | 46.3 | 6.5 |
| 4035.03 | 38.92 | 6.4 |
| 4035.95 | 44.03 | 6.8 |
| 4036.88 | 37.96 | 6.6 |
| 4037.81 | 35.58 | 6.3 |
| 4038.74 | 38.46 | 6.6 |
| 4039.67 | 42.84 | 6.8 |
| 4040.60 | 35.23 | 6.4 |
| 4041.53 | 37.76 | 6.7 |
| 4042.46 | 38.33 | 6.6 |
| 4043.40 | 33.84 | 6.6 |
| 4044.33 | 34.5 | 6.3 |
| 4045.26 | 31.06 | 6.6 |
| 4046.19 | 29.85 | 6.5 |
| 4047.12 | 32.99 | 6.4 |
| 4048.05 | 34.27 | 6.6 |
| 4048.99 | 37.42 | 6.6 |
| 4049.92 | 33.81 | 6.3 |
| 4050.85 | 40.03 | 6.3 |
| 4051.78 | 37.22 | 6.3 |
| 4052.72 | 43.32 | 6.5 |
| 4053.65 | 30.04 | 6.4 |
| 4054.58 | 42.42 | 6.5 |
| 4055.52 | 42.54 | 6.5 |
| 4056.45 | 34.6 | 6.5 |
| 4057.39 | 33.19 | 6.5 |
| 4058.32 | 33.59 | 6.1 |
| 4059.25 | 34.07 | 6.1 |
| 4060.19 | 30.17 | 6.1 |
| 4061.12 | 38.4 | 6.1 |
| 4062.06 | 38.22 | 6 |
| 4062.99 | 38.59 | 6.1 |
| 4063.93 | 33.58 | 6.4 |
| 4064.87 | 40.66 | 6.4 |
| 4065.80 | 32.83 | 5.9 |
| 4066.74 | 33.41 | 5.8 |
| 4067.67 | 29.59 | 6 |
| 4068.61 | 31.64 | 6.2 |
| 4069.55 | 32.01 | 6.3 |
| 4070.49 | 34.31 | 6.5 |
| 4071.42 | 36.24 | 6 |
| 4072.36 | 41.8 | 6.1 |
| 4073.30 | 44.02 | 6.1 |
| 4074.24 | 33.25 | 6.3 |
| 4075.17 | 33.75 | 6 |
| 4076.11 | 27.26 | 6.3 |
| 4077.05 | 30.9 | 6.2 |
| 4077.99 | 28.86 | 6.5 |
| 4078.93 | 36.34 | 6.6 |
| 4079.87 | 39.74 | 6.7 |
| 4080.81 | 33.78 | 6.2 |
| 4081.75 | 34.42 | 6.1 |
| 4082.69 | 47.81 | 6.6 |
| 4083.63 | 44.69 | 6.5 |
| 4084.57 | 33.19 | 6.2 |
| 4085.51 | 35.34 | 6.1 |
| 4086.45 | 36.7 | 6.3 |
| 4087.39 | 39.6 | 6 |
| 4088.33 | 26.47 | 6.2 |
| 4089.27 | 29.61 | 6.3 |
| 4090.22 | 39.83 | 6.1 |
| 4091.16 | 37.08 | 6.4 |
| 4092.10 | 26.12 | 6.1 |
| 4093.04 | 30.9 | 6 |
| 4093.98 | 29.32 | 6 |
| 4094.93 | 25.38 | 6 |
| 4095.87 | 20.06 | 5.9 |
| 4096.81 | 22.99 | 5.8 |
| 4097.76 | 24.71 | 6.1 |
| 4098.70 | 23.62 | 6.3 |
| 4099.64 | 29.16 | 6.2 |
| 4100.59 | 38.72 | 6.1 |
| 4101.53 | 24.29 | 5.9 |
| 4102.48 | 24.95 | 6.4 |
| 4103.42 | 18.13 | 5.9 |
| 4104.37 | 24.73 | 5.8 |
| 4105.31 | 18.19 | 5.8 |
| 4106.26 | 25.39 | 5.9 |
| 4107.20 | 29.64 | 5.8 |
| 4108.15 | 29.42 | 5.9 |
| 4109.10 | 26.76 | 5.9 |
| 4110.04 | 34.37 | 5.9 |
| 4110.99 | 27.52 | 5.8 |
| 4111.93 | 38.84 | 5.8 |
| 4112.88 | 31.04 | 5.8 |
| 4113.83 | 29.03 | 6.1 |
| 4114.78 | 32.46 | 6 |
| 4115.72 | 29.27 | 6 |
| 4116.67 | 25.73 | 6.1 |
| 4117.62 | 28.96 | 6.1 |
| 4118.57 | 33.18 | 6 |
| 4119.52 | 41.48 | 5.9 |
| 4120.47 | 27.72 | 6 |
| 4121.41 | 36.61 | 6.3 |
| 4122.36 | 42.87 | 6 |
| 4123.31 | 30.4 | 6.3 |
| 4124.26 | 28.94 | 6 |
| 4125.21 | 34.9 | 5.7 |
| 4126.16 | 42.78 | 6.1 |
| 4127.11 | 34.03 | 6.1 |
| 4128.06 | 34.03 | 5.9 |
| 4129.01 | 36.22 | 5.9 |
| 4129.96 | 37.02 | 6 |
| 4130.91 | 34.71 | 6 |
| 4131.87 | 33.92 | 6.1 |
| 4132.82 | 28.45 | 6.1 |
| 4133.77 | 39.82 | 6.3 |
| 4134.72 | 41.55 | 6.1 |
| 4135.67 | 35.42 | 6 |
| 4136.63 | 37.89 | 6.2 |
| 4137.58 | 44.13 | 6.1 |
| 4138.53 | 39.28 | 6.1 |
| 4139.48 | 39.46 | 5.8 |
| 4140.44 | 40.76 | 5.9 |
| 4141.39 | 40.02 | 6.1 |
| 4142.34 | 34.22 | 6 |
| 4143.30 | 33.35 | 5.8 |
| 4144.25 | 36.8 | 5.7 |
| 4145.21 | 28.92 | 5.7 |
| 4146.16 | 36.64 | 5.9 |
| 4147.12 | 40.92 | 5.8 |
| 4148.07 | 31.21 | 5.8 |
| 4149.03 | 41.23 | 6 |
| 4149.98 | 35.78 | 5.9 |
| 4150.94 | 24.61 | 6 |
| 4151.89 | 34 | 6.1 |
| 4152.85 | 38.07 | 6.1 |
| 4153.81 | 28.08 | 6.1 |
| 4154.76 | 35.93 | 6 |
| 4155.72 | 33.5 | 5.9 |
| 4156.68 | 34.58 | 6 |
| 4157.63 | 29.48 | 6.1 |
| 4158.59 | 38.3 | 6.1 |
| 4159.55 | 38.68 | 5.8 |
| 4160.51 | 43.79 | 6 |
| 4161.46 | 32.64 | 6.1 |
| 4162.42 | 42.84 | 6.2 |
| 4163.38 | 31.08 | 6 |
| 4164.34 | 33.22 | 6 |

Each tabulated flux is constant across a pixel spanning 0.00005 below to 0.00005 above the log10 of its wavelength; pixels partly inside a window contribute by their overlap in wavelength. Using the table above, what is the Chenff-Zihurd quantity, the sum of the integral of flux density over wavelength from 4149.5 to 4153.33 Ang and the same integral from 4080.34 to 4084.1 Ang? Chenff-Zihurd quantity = 278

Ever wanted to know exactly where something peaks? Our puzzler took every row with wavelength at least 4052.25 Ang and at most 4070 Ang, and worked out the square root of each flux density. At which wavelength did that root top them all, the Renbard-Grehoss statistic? 4052.72 Ang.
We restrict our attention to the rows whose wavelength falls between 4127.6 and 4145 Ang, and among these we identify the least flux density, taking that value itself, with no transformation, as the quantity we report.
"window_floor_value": 28.45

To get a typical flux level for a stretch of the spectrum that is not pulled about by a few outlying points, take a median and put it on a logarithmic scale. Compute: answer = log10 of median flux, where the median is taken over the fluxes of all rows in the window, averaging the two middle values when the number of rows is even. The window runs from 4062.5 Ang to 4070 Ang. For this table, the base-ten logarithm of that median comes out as 1.52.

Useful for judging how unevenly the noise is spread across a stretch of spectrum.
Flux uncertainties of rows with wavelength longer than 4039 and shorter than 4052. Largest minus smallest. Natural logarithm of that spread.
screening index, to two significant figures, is -0.69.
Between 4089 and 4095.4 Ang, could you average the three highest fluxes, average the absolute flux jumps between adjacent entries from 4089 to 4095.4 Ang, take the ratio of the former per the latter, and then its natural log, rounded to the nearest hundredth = 1.84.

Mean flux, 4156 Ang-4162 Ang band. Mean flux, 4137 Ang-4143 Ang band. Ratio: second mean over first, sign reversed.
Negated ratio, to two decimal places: -1.09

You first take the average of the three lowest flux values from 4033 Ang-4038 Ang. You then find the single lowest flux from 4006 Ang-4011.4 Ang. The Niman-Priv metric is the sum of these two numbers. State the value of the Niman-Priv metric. 68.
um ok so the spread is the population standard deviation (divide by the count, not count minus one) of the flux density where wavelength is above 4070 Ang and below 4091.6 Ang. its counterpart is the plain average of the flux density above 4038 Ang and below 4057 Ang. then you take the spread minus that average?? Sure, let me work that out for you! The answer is -31.1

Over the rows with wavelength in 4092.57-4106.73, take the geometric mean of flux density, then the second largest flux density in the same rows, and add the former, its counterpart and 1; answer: 57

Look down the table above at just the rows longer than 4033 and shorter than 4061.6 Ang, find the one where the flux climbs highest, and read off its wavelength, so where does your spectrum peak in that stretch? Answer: 4034.10 Ang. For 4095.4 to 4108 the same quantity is 4100.59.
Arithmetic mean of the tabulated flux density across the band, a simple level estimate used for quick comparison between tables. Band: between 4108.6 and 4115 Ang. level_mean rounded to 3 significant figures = 31.4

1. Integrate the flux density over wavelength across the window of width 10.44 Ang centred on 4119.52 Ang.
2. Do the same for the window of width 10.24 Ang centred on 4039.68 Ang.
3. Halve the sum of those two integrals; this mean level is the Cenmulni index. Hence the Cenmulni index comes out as 364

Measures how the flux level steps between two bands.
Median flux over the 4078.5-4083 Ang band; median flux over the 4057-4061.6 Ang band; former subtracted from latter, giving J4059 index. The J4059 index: -3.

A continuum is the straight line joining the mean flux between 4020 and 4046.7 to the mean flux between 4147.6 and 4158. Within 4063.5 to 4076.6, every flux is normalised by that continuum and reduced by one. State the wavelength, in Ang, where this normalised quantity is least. 4076.11 Ang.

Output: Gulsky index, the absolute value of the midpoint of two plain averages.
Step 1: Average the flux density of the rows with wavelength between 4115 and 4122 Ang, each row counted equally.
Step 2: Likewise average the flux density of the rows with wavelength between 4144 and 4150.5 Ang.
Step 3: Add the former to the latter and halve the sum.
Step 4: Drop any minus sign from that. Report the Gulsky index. 33.9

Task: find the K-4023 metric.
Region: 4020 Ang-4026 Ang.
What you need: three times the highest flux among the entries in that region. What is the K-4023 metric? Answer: 132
